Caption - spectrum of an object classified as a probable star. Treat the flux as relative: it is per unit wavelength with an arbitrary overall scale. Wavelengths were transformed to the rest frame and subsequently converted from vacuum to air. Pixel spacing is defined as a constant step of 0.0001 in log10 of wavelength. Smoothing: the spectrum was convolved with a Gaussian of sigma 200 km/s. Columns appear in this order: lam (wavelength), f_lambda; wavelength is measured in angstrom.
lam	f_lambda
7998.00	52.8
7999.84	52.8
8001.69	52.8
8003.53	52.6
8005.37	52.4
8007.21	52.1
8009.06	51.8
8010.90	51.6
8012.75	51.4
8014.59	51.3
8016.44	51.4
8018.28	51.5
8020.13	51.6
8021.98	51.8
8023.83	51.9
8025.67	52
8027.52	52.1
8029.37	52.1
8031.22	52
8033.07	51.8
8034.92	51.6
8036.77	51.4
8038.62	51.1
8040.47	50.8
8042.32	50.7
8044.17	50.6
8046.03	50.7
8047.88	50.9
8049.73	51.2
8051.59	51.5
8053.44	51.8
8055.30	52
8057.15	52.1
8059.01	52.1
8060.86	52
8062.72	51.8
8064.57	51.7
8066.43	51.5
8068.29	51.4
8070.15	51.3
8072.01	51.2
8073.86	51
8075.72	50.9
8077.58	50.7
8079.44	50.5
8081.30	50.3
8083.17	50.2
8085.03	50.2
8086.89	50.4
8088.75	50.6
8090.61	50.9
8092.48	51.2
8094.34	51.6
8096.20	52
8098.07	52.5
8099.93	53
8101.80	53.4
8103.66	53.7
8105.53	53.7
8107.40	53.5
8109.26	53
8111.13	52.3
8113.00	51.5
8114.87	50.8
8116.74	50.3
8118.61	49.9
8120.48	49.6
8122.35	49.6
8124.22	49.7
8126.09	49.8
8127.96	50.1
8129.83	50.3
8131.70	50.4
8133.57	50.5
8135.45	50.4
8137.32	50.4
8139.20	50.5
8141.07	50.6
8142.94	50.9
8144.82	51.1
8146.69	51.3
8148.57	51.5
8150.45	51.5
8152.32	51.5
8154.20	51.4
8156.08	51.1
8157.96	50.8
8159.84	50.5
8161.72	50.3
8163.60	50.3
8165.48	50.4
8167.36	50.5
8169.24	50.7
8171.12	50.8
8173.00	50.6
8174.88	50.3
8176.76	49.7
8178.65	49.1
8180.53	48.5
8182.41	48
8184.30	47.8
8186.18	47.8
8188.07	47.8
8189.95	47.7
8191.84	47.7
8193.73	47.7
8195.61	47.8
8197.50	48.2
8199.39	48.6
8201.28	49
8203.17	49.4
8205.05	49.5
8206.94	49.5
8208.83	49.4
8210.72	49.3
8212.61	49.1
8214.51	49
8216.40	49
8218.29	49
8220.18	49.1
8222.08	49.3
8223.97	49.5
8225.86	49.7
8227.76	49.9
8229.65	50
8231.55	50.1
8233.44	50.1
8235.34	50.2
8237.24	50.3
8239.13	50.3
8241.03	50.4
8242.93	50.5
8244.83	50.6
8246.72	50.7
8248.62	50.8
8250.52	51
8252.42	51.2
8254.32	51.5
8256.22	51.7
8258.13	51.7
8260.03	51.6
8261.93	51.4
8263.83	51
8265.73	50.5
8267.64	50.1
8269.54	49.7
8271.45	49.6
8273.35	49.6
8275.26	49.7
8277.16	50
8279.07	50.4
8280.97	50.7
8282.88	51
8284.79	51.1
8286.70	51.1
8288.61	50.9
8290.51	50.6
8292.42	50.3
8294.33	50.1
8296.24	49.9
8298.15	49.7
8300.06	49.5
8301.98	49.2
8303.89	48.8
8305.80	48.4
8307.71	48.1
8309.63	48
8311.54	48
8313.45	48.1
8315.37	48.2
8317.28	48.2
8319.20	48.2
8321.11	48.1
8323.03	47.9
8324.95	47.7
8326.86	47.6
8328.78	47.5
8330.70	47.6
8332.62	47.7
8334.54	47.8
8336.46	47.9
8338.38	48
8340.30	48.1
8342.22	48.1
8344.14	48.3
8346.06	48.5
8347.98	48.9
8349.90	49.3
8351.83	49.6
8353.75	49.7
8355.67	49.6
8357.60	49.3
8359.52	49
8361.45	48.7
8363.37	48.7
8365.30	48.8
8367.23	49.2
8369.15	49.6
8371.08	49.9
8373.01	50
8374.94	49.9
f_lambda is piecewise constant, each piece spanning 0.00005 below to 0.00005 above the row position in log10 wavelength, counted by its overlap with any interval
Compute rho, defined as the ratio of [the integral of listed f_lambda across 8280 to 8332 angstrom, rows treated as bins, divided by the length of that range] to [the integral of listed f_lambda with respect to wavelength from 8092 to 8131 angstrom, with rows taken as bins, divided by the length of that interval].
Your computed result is 0.95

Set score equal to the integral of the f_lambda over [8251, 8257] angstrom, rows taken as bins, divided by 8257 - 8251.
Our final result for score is 51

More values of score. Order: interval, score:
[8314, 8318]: 48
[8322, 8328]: 48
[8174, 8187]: 49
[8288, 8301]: 50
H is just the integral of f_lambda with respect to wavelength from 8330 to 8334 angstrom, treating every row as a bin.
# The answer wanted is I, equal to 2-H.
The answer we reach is -189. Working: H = 191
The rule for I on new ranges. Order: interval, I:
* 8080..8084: -199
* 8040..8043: -150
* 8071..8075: -203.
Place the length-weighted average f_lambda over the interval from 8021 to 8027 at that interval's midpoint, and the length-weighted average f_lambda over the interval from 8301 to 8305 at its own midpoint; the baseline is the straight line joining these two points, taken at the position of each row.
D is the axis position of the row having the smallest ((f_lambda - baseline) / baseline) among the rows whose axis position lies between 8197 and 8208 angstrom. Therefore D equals 8197.50 angstrom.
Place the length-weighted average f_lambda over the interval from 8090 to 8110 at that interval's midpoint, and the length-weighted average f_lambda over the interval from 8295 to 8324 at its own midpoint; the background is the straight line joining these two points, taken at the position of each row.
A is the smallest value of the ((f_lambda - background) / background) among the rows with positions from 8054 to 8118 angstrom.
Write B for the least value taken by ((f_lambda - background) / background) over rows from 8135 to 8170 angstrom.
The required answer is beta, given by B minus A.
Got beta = 0.022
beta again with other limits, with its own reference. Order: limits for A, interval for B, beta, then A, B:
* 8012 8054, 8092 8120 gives 0.013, -0.058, -0.05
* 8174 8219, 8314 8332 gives 0.048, -0.062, -0.01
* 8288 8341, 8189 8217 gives -0.048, -0.014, -0.06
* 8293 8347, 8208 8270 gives -0.014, -0.014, -0.03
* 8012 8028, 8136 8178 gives 0.026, -0.055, -0.03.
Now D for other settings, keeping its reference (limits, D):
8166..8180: 8178.65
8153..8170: 8161.72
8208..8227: 8214.51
